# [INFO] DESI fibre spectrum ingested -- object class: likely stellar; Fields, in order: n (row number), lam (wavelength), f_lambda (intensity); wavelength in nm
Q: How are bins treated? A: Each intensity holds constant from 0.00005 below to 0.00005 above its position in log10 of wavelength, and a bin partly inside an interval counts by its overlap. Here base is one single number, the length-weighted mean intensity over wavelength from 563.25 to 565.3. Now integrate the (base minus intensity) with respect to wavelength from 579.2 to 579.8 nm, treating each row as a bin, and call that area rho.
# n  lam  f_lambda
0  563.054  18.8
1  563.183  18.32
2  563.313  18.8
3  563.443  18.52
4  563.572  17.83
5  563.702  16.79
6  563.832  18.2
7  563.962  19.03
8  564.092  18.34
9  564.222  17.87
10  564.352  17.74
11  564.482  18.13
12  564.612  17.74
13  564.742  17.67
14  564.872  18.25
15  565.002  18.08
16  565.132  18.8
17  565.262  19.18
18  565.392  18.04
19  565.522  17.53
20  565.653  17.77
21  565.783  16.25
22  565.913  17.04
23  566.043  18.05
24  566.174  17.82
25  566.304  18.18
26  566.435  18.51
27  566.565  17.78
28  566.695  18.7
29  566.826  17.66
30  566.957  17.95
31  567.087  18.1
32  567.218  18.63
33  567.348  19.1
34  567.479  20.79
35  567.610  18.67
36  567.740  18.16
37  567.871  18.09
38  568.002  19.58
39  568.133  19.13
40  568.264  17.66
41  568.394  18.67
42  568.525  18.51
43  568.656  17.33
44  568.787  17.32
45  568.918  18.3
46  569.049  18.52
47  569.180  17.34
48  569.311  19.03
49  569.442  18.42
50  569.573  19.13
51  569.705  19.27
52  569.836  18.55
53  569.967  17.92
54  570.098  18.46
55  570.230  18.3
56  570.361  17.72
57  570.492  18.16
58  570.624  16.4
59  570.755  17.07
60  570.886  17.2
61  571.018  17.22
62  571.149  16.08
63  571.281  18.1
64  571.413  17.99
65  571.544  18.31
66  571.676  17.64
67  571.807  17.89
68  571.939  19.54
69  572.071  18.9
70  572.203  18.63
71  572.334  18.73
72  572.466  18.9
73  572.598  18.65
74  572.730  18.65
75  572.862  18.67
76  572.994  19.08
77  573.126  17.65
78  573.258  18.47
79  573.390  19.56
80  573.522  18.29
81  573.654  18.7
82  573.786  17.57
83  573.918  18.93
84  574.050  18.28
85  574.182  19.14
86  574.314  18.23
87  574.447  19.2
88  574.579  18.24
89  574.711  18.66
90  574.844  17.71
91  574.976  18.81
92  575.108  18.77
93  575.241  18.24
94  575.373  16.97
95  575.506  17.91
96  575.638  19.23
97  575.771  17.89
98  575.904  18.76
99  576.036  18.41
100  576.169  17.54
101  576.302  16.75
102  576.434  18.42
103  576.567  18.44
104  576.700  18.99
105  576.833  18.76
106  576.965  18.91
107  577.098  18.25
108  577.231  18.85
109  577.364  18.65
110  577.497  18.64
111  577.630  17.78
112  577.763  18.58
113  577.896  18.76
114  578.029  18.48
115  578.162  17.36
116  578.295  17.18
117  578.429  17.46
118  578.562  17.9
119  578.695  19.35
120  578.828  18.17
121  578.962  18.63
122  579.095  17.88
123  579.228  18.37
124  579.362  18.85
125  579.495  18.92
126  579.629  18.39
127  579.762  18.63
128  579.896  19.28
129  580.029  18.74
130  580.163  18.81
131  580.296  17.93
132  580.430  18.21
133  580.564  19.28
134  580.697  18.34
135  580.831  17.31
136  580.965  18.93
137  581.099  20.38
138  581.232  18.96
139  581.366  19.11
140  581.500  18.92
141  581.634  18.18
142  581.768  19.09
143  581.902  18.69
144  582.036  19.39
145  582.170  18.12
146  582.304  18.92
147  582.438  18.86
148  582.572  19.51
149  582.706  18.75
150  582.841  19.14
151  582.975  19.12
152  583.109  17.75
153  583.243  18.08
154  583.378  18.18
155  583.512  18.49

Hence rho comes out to -0.29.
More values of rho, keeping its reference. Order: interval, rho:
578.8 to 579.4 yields -0.12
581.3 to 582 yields -0.46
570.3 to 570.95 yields 0.56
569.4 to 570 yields -0.32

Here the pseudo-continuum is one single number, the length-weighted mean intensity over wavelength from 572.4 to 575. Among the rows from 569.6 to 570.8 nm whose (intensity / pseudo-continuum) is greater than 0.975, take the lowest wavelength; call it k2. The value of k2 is 569.705 nm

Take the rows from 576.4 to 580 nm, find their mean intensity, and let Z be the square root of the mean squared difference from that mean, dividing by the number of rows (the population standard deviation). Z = 0.54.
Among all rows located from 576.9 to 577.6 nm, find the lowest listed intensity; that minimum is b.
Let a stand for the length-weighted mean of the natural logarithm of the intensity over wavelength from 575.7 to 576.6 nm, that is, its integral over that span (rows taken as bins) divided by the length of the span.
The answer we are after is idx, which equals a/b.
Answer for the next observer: 0.158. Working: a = 2.89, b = 18.25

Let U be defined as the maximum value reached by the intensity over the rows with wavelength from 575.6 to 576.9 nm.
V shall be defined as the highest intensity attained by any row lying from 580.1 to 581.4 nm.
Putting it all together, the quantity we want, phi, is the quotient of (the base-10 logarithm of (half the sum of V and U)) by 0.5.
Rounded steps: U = 19.23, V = 20.38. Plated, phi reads 2.59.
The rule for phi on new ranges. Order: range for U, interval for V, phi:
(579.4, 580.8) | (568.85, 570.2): 2.57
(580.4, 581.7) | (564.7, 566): 2.59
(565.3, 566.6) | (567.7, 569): 2.56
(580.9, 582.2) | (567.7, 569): 2.60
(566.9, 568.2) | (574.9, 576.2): 2.60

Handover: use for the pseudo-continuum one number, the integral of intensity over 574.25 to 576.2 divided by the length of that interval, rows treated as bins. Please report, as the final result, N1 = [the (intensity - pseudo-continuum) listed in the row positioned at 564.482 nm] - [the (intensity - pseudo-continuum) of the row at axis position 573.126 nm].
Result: 0.5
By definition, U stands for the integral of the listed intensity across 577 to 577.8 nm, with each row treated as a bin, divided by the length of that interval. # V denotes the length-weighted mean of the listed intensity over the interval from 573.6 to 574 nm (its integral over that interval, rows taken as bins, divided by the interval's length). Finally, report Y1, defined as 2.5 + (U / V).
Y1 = 3.50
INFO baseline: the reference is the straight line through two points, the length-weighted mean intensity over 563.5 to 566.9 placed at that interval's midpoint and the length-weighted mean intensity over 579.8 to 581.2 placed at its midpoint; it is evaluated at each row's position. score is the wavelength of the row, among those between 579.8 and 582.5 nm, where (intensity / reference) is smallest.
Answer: 580.831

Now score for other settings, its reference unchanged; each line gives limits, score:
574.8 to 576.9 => 576.302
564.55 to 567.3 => 565.783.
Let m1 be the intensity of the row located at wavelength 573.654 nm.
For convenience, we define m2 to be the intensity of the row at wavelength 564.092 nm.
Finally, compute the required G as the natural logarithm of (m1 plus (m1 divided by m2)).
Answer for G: 2.98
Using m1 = 18.7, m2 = 18.34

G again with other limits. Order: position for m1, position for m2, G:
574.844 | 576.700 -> 2.93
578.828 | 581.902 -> 2.95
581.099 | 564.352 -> 3.07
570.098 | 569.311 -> 2.97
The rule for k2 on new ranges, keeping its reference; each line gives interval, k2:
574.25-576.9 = 574.314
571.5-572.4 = 571.544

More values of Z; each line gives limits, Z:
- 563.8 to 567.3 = 0.58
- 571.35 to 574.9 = 0.54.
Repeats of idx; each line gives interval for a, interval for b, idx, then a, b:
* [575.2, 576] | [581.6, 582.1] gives 0.160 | 2.90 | 18.18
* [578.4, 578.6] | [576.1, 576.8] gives 0.172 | 2.88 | 16.75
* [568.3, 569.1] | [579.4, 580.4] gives 0.162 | 2.90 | 17.93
